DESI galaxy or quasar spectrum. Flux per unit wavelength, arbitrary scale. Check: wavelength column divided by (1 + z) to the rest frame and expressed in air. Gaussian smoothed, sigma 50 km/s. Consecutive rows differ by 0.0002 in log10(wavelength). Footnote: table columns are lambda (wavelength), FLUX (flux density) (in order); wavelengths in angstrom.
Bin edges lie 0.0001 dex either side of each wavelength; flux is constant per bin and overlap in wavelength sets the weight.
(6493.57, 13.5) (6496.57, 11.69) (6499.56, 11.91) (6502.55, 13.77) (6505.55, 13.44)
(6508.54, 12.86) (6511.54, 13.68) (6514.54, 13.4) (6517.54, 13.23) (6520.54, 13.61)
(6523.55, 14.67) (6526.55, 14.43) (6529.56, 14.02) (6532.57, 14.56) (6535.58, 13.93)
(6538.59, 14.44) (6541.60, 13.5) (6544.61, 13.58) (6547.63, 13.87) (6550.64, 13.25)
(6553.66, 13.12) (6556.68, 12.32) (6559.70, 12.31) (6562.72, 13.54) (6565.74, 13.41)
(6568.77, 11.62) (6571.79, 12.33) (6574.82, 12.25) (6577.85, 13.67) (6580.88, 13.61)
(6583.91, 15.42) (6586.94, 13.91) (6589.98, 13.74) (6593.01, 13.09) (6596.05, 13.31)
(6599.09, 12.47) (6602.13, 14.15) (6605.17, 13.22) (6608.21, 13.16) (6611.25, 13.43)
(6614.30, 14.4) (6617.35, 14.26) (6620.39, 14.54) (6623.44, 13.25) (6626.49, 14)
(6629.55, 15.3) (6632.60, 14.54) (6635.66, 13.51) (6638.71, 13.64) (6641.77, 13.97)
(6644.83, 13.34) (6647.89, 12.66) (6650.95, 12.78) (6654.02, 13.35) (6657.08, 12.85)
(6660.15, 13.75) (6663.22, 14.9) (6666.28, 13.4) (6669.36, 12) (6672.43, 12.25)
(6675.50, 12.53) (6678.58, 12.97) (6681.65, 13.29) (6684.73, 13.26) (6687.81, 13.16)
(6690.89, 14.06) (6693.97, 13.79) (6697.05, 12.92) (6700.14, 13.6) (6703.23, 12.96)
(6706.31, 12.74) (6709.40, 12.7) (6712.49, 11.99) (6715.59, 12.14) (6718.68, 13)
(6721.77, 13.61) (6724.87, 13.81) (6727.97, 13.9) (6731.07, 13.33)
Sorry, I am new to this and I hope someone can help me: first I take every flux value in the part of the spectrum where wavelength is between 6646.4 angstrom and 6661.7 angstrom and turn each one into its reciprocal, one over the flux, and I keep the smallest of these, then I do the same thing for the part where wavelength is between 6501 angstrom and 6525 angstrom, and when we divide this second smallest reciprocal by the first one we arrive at 0.94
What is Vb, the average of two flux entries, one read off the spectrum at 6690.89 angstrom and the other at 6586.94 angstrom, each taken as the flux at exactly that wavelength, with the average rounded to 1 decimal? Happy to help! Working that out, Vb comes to 14.0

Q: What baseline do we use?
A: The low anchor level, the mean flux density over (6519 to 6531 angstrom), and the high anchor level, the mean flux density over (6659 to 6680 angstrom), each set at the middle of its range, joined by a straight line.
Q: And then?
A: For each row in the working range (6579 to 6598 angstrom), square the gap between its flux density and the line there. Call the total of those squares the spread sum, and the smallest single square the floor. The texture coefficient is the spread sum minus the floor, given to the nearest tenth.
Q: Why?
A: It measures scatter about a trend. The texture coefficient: 3.3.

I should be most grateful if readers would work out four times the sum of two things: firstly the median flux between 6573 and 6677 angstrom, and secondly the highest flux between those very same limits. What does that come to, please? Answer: 116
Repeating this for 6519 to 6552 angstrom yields 114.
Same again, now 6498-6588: 116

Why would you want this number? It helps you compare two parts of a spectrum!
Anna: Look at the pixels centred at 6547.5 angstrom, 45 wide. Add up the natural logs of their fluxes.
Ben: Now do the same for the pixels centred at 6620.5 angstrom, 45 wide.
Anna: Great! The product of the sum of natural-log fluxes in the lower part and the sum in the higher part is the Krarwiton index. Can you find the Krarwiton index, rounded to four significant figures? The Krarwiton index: 1536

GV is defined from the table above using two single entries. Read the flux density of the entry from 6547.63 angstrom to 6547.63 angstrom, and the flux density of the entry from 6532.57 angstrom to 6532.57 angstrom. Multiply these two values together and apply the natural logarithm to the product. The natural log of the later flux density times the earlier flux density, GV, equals 5.31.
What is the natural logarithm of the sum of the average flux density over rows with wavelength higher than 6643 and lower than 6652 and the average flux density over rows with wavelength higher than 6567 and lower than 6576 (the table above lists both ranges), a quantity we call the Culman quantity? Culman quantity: 3.22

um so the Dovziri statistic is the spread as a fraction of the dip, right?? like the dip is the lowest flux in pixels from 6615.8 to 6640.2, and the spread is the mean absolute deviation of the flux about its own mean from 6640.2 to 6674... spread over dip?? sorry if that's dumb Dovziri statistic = 0.048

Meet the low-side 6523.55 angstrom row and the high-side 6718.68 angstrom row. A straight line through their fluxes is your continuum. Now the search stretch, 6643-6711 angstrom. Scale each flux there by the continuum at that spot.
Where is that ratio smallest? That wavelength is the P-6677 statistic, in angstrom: 6669.36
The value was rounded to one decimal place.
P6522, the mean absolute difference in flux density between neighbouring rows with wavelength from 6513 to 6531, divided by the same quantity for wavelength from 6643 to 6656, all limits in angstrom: 1.0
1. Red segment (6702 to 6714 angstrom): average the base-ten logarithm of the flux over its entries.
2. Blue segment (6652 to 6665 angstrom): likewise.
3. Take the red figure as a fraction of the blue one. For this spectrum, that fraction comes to 0.97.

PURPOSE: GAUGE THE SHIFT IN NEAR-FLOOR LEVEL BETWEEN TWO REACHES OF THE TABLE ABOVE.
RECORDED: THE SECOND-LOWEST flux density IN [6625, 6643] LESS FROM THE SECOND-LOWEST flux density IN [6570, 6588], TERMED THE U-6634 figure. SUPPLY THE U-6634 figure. -1.3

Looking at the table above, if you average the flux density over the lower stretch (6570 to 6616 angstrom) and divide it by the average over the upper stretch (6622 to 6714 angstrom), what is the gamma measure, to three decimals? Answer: 1.012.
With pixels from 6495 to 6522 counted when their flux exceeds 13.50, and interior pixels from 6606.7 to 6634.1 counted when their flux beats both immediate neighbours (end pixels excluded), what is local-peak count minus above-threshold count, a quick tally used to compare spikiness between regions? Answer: 0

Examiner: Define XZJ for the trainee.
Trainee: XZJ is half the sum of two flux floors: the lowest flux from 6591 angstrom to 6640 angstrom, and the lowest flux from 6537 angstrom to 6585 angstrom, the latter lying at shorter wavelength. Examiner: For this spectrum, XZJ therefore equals 12.0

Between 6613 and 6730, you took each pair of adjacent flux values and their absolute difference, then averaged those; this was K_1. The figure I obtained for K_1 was 0.57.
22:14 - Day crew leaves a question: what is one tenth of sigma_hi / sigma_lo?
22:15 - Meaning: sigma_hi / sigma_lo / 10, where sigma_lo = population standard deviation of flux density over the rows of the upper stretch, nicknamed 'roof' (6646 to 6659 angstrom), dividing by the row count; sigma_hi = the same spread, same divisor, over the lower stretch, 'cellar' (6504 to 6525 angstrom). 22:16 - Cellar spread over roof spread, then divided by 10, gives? 0.20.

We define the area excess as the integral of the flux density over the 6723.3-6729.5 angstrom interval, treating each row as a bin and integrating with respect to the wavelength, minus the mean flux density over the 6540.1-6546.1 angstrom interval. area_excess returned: 72.3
